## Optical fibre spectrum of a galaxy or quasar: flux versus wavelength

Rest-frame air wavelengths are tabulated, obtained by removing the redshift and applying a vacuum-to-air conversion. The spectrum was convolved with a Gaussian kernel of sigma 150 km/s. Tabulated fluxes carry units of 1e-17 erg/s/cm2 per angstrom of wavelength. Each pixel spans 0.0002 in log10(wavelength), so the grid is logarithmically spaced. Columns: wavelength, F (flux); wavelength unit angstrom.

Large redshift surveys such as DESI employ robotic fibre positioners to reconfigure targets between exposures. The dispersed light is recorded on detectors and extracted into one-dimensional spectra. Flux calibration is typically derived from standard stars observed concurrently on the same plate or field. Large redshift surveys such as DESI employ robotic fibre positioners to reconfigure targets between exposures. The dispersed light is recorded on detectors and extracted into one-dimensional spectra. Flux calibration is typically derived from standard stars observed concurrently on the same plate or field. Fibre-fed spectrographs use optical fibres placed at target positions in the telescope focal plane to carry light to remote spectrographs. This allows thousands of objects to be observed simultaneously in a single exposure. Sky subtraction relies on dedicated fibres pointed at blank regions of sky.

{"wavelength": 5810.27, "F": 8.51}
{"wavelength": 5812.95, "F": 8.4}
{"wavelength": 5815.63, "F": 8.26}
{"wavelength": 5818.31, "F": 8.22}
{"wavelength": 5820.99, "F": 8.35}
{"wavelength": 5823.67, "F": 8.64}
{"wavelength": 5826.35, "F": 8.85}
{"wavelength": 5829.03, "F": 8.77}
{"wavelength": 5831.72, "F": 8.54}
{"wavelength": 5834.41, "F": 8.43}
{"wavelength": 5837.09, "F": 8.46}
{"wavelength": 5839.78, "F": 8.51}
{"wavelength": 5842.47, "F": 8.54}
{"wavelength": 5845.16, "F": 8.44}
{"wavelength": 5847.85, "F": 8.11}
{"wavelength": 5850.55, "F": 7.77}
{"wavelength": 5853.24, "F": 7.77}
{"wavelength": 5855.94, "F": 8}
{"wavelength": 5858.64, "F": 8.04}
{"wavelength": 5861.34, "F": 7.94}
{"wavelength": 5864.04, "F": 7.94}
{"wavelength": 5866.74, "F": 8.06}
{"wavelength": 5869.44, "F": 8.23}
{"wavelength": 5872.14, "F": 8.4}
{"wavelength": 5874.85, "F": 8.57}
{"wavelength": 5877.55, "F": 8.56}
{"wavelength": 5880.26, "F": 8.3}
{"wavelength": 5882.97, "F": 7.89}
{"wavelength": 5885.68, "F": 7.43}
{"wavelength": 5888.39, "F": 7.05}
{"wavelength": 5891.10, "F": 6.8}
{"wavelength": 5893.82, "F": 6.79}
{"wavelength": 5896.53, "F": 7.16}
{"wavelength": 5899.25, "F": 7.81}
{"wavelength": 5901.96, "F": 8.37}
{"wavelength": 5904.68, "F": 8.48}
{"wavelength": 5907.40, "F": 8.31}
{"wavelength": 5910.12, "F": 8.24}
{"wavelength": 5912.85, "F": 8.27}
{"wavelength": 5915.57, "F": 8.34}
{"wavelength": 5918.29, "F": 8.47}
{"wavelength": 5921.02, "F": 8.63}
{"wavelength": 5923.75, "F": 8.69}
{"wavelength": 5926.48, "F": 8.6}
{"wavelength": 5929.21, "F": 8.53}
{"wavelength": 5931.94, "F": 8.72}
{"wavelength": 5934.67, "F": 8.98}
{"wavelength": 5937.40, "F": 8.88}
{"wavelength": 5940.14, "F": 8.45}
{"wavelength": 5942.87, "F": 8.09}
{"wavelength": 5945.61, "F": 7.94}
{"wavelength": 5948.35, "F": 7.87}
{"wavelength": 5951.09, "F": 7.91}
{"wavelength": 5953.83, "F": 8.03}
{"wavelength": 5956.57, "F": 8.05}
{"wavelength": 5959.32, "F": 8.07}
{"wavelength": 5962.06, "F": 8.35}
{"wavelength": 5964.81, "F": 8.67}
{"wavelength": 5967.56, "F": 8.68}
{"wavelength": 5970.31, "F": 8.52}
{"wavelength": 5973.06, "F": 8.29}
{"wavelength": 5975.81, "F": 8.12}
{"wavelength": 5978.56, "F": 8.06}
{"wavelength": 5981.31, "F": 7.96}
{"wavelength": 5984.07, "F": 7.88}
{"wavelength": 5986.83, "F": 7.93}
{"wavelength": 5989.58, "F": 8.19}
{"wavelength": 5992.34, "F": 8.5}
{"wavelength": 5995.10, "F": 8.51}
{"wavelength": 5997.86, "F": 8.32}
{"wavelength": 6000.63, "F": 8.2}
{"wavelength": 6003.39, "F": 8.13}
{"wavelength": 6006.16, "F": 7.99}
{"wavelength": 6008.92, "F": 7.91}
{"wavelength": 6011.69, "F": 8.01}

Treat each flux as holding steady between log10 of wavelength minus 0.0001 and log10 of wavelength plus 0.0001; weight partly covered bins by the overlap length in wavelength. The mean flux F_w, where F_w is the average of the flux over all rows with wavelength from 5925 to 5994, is 8.29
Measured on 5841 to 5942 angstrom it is 8.15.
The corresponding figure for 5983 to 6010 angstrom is 8.16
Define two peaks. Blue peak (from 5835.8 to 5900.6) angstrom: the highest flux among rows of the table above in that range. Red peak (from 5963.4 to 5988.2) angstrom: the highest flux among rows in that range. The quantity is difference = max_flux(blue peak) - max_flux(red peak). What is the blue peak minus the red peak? -0.11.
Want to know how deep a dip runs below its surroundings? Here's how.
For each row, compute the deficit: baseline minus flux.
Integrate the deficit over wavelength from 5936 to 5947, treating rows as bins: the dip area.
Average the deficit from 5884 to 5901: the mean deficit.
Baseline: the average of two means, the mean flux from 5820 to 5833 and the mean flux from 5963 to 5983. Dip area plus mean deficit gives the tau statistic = 2.8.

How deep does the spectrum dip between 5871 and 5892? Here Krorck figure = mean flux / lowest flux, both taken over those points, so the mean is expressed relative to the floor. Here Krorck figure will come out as 1.16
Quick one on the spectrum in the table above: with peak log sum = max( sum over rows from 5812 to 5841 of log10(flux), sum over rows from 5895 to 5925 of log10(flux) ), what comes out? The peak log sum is 10.2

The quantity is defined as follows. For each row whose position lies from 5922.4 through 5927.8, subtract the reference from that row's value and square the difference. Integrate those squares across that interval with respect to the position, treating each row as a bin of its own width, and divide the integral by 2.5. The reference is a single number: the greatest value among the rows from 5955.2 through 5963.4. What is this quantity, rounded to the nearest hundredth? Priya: 0.19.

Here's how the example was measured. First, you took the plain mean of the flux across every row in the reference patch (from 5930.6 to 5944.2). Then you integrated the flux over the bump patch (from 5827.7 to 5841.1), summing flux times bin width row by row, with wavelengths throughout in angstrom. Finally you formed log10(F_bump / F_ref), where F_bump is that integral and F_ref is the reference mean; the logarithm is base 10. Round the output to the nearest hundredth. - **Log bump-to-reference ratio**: 1.12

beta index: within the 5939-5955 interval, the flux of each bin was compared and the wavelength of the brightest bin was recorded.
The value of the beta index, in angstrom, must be 5940.14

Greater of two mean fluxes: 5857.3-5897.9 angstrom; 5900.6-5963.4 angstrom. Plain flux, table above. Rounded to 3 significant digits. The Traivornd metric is 8.36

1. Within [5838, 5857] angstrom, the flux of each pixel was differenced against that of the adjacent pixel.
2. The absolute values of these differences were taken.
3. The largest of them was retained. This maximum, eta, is 0.34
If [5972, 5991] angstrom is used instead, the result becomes 0.26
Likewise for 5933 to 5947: 0.43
